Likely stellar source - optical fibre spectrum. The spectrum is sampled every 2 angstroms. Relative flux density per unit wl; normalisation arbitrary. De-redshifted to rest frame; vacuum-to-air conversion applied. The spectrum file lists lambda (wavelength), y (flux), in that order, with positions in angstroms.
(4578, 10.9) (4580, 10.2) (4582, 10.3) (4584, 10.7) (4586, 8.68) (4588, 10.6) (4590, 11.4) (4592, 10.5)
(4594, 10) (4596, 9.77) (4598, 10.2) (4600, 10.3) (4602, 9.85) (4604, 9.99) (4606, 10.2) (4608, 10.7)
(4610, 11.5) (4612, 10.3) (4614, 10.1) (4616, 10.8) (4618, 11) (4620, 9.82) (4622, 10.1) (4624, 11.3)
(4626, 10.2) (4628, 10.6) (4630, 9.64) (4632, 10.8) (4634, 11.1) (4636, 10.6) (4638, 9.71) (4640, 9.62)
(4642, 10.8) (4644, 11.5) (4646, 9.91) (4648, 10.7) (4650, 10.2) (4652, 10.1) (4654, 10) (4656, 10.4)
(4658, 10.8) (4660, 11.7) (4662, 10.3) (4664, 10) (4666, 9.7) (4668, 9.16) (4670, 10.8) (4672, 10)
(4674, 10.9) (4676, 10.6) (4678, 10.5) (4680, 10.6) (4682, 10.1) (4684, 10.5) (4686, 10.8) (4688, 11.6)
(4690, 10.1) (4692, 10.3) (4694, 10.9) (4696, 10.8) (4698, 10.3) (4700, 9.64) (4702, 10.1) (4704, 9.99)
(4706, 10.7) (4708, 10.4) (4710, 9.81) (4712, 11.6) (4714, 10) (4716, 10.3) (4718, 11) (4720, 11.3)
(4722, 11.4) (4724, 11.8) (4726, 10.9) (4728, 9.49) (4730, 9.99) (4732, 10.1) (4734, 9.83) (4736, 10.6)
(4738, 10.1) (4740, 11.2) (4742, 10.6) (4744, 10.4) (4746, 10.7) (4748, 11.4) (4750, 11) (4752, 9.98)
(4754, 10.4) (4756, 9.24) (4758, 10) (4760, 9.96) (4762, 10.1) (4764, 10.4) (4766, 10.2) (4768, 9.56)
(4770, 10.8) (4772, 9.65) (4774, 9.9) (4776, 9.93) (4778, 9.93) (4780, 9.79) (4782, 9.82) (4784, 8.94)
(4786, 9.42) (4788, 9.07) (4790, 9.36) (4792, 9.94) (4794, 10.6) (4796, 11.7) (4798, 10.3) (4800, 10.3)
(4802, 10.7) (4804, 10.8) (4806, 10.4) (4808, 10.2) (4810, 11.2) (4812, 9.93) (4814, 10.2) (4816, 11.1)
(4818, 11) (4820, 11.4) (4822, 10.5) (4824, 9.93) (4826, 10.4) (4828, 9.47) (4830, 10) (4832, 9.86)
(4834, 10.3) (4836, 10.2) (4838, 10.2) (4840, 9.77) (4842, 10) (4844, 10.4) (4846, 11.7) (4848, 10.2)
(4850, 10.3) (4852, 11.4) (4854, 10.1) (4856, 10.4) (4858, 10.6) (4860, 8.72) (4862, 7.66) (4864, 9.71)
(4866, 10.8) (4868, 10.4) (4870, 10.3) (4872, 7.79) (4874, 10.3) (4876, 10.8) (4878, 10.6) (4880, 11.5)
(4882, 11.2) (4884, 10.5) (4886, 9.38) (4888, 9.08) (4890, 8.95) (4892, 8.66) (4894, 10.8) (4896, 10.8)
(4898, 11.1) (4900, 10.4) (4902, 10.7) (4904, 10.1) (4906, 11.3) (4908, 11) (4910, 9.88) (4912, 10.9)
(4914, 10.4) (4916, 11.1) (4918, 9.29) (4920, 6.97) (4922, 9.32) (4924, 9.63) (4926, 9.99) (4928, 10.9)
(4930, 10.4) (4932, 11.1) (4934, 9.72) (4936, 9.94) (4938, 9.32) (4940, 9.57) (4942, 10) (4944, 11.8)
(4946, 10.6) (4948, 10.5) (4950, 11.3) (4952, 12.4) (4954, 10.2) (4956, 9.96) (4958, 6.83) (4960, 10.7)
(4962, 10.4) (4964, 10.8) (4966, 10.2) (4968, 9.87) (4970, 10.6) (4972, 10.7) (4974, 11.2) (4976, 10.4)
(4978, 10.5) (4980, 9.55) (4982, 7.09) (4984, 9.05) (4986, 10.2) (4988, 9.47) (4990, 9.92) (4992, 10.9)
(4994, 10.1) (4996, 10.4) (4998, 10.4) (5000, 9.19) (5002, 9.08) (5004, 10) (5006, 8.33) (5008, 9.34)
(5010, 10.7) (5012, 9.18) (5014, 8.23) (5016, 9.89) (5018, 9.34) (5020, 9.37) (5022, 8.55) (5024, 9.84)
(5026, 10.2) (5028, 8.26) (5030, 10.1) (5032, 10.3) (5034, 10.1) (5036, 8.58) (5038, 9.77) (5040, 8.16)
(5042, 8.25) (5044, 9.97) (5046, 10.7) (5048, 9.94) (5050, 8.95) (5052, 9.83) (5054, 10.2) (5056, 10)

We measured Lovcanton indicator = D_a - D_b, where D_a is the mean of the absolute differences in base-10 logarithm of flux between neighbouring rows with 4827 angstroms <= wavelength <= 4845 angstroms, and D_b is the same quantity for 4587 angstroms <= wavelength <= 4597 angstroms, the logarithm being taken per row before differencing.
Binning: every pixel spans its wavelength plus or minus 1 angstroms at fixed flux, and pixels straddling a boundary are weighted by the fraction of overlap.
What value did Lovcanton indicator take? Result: -0.012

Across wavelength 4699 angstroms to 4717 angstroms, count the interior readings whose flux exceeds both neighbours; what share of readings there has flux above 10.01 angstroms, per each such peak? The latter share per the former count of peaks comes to 0.19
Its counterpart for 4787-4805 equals 0.67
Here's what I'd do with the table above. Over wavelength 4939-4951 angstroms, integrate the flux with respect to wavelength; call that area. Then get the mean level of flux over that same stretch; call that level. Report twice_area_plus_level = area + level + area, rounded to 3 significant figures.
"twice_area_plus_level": 266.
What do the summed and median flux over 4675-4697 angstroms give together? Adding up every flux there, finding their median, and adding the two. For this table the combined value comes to 127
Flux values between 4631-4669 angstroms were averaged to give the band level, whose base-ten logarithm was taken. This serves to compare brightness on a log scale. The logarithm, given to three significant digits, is 1.02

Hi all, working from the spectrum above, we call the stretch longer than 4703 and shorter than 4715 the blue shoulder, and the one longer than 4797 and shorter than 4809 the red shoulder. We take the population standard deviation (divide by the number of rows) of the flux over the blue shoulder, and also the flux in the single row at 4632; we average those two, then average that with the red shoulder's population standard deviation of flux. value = 2.96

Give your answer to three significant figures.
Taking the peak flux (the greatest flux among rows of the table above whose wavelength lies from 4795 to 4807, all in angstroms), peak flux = 11.7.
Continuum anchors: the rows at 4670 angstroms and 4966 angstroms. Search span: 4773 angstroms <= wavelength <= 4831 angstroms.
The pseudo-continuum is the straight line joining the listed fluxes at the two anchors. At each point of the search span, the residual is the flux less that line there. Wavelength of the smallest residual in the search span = 4784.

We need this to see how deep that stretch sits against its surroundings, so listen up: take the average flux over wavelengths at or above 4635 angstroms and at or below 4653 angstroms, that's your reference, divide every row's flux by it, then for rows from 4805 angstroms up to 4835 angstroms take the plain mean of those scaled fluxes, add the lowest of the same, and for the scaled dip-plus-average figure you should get 1.92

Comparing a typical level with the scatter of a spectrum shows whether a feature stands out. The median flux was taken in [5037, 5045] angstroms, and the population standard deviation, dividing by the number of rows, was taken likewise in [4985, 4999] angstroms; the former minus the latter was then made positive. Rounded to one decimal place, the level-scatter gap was 8.6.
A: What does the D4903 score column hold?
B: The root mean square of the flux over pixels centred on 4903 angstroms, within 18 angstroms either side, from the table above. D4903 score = 10.1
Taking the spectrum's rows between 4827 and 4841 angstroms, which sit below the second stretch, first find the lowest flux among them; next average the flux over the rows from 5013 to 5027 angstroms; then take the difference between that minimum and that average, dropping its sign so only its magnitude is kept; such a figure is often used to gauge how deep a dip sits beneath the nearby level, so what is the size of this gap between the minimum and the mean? 0.1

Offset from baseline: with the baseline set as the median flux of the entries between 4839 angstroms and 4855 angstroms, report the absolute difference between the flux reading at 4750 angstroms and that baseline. 0.75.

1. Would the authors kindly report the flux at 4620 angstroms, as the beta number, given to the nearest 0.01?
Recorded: 9.82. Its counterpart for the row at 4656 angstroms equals 10.40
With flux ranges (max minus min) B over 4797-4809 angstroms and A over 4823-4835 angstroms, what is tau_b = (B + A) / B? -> 2.55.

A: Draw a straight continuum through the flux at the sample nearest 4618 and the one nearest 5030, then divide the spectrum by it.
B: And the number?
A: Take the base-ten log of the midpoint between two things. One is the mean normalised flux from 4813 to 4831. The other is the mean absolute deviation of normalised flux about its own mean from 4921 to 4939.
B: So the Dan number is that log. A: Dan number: -0.284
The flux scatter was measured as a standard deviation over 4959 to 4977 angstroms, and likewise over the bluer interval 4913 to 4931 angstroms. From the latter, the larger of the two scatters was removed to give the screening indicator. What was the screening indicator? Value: 0.00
